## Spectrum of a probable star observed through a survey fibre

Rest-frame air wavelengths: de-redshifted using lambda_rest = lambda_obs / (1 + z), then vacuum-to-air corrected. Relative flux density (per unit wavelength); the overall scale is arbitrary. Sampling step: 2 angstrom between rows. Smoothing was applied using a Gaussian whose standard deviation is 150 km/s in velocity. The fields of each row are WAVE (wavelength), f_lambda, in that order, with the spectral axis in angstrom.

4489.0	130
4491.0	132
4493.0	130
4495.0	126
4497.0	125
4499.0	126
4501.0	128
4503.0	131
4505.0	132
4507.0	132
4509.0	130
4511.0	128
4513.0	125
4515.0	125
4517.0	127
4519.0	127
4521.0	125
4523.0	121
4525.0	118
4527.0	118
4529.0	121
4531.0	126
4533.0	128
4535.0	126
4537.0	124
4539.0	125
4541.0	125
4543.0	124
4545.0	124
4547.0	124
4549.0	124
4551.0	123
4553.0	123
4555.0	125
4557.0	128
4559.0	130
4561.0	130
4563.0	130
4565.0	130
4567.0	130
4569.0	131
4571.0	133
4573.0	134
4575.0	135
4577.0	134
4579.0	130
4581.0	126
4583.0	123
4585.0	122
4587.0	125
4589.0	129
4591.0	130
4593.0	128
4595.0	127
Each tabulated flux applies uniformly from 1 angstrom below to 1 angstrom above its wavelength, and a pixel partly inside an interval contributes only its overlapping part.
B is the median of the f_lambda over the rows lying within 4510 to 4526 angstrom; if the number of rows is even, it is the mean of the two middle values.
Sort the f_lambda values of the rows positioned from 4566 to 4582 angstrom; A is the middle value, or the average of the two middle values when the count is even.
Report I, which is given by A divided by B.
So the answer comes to 1.06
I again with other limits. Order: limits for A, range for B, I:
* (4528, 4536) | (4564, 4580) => 0.95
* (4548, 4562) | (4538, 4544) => 1.00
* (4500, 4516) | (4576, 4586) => 1.02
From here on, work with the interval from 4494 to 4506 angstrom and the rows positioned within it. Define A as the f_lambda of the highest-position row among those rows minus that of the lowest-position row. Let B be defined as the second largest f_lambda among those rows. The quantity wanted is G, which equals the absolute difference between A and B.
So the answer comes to 125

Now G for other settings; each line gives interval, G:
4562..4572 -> 128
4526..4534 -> 116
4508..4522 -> 133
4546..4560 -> 122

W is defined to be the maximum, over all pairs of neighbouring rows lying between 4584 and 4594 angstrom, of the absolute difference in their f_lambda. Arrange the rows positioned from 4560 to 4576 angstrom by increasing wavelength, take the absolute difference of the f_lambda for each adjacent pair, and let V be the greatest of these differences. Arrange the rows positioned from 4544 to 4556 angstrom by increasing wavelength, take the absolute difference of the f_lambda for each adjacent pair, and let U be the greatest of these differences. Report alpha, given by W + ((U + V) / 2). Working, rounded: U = 2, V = 2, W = 4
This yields 6.0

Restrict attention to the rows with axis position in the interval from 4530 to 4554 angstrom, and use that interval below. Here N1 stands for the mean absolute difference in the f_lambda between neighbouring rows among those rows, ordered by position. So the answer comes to 0.8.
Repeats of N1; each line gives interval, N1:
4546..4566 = 0.9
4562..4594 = 1.9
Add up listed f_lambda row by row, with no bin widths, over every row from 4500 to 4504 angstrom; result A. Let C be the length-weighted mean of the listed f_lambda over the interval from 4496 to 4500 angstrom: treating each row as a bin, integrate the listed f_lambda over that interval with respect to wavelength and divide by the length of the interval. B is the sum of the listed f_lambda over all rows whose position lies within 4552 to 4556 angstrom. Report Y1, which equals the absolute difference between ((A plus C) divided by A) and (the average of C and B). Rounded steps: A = 259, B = 248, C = 125.5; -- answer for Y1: 185.3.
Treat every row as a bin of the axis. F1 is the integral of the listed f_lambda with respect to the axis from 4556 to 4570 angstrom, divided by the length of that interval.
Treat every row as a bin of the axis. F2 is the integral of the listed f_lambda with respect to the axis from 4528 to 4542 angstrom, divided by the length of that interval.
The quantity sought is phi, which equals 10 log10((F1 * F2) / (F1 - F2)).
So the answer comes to 35.2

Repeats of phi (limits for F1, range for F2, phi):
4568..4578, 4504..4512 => 37.8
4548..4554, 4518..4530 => 39.5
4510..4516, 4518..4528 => 35.6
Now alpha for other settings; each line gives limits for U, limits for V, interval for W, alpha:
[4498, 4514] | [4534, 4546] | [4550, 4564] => 5.5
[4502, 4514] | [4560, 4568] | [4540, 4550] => 2.5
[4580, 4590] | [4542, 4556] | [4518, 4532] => 8.0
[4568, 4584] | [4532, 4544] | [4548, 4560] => 6.0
